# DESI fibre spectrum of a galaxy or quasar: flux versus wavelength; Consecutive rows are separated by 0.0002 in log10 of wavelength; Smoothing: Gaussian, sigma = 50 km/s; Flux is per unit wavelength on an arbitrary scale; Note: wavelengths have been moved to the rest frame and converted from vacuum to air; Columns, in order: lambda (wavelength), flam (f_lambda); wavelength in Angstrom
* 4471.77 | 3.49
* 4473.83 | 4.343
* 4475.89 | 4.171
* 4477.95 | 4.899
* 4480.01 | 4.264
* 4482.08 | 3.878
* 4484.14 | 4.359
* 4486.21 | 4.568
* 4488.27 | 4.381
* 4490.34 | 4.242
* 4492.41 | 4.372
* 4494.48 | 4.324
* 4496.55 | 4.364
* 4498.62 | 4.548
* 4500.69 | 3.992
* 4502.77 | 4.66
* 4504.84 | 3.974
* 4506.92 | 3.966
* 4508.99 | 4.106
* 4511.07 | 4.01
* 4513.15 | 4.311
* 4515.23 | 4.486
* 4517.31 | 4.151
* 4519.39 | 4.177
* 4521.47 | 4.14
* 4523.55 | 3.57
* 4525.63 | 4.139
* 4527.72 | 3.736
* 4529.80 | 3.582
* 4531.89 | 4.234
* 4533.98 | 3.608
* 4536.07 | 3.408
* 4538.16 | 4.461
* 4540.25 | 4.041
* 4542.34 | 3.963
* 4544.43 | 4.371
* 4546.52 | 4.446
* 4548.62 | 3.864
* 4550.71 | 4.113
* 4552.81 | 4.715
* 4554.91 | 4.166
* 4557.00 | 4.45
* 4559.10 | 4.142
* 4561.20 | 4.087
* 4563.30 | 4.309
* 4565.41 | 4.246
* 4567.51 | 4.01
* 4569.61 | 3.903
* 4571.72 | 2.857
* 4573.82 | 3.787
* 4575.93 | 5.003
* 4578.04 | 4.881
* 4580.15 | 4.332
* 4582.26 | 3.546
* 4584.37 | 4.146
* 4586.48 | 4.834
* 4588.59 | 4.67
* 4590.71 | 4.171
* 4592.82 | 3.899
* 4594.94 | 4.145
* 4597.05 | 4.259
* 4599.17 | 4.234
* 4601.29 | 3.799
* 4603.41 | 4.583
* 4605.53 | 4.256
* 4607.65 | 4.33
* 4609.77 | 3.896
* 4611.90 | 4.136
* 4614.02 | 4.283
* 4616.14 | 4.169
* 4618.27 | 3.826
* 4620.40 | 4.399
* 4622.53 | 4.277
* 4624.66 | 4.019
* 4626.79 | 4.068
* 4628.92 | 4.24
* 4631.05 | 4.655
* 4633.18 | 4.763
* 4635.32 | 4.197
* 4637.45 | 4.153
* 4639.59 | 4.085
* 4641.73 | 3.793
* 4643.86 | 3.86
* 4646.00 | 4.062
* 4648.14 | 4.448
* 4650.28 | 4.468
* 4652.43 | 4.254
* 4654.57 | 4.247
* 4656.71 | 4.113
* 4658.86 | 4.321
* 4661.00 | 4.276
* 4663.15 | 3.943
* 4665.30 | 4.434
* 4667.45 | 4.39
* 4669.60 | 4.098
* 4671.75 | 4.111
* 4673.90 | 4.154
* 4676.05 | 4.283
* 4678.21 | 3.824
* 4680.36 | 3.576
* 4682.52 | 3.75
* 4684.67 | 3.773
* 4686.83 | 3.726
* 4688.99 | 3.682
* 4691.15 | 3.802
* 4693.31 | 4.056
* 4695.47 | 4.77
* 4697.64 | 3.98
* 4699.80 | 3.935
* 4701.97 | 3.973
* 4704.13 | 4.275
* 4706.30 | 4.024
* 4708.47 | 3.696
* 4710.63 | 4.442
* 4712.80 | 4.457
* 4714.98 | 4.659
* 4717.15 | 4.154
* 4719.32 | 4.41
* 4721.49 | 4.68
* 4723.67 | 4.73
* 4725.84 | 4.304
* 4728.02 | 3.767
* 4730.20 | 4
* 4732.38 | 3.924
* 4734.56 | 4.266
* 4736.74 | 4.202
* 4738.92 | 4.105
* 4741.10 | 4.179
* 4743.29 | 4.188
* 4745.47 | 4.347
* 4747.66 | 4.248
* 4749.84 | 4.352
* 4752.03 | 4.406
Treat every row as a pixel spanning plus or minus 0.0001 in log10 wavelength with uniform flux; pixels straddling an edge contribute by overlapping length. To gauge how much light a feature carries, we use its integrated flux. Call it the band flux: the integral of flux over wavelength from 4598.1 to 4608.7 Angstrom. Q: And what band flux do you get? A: 44.9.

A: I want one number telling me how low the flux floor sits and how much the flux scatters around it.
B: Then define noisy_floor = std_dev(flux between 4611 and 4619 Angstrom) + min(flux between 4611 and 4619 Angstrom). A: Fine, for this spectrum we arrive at 4.0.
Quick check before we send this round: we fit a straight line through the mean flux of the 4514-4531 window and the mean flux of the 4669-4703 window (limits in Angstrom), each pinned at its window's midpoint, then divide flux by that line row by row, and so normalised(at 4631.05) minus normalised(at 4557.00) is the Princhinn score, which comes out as 0.06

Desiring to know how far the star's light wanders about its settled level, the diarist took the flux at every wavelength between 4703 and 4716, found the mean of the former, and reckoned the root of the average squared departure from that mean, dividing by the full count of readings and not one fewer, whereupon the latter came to 0.32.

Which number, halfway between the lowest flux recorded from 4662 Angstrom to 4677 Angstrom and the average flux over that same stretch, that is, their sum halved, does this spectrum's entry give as 4.07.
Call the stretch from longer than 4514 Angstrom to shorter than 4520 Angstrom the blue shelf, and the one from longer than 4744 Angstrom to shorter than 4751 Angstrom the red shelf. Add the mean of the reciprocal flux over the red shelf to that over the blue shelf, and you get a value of 0.466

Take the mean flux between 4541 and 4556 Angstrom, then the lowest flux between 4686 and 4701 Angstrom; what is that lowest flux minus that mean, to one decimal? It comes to -0.6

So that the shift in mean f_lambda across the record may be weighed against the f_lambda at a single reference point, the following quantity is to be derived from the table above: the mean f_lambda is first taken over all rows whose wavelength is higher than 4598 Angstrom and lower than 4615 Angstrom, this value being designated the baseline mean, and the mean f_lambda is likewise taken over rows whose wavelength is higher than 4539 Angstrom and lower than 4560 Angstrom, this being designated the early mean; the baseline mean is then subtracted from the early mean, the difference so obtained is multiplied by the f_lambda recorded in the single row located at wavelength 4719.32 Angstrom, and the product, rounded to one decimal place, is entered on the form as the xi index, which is 0.2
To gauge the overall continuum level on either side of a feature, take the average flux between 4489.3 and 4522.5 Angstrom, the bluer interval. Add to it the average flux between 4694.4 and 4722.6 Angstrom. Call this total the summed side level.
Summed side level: 8.50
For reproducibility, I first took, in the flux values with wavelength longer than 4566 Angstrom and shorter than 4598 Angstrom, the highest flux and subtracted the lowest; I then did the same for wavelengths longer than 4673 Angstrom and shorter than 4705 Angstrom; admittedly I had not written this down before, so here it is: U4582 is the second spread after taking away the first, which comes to -1.0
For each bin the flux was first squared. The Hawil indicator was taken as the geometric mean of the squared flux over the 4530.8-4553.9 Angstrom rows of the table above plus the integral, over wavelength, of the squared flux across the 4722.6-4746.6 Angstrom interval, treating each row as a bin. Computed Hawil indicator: 438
